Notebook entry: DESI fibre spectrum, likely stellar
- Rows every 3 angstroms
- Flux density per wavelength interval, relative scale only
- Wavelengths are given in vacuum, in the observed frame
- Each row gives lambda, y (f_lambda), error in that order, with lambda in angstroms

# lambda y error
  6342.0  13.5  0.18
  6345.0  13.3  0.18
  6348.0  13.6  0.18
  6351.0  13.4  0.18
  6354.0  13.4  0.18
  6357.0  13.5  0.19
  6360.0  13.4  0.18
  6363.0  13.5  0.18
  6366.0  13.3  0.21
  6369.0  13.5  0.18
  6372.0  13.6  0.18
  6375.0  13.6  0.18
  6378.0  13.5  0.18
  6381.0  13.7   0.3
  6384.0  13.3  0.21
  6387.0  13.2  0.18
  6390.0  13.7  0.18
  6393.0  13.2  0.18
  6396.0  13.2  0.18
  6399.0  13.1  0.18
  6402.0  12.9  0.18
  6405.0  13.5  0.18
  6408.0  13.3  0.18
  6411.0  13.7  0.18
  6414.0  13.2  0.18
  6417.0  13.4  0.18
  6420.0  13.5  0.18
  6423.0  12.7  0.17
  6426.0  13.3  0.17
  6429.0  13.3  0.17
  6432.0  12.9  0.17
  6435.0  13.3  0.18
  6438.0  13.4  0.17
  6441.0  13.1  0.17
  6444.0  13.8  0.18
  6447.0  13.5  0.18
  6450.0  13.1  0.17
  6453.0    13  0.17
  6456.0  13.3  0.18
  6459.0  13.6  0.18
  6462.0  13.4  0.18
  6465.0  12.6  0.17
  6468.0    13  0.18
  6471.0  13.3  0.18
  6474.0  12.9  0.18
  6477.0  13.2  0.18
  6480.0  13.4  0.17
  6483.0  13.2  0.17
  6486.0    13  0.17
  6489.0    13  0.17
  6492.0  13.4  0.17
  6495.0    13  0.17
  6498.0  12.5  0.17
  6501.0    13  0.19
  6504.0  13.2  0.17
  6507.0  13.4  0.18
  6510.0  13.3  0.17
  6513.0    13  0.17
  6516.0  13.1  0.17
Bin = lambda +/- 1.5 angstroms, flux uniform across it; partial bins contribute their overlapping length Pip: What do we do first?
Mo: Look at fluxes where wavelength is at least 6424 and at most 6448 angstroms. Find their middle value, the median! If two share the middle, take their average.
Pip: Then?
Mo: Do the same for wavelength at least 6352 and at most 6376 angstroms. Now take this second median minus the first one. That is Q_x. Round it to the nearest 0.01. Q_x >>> 0.20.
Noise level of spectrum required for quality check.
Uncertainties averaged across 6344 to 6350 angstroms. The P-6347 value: 0.180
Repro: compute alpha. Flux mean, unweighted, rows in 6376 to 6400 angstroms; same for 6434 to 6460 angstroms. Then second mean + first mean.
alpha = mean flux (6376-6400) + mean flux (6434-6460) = 26.71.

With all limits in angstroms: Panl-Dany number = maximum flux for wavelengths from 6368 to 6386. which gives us 13.7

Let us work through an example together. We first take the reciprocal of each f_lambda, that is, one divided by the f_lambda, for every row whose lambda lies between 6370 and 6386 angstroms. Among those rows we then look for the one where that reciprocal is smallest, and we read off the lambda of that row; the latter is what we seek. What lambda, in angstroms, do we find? 6381.0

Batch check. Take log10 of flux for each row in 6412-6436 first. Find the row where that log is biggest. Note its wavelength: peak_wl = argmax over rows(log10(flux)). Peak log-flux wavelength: 6420.0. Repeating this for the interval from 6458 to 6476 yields 6459.0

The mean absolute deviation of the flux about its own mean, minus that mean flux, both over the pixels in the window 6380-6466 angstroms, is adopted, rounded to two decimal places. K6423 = -13.06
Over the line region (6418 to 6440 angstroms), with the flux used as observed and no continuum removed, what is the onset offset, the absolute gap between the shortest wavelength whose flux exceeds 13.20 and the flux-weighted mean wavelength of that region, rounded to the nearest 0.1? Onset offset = 9.0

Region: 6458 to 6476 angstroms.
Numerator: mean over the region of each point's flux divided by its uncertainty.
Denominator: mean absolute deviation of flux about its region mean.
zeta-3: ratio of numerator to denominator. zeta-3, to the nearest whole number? 245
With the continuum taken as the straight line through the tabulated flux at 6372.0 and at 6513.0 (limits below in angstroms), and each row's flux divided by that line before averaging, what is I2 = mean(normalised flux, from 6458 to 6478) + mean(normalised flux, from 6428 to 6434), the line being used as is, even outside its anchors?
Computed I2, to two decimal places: 1.98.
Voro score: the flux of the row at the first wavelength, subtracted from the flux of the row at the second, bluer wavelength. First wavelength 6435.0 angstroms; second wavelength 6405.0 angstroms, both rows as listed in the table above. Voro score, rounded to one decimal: 0.2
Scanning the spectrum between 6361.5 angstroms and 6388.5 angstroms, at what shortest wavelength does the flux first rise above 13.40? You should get 6363.0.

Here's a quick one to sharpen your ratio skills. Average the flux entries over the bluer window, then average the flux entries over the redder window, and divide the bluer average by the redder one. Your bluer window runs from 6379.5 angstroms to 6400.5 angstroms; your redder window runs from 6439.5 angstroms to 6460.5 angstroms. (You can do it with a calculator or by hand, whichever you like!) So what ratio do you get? 1.00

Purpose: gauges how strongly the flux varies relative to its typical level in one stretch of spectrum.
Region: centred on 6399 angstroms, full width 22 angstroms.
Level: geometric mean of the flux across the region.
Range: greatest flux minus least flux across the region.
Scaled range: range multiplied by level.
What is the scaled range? 10.6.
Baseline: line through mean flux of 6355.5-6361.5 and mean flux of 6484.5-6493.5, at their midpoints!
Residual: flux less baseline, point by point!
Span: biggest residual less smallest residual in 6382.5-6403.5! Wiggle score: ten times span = 7.7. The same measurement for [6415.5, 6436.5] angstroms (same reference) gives 7.9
